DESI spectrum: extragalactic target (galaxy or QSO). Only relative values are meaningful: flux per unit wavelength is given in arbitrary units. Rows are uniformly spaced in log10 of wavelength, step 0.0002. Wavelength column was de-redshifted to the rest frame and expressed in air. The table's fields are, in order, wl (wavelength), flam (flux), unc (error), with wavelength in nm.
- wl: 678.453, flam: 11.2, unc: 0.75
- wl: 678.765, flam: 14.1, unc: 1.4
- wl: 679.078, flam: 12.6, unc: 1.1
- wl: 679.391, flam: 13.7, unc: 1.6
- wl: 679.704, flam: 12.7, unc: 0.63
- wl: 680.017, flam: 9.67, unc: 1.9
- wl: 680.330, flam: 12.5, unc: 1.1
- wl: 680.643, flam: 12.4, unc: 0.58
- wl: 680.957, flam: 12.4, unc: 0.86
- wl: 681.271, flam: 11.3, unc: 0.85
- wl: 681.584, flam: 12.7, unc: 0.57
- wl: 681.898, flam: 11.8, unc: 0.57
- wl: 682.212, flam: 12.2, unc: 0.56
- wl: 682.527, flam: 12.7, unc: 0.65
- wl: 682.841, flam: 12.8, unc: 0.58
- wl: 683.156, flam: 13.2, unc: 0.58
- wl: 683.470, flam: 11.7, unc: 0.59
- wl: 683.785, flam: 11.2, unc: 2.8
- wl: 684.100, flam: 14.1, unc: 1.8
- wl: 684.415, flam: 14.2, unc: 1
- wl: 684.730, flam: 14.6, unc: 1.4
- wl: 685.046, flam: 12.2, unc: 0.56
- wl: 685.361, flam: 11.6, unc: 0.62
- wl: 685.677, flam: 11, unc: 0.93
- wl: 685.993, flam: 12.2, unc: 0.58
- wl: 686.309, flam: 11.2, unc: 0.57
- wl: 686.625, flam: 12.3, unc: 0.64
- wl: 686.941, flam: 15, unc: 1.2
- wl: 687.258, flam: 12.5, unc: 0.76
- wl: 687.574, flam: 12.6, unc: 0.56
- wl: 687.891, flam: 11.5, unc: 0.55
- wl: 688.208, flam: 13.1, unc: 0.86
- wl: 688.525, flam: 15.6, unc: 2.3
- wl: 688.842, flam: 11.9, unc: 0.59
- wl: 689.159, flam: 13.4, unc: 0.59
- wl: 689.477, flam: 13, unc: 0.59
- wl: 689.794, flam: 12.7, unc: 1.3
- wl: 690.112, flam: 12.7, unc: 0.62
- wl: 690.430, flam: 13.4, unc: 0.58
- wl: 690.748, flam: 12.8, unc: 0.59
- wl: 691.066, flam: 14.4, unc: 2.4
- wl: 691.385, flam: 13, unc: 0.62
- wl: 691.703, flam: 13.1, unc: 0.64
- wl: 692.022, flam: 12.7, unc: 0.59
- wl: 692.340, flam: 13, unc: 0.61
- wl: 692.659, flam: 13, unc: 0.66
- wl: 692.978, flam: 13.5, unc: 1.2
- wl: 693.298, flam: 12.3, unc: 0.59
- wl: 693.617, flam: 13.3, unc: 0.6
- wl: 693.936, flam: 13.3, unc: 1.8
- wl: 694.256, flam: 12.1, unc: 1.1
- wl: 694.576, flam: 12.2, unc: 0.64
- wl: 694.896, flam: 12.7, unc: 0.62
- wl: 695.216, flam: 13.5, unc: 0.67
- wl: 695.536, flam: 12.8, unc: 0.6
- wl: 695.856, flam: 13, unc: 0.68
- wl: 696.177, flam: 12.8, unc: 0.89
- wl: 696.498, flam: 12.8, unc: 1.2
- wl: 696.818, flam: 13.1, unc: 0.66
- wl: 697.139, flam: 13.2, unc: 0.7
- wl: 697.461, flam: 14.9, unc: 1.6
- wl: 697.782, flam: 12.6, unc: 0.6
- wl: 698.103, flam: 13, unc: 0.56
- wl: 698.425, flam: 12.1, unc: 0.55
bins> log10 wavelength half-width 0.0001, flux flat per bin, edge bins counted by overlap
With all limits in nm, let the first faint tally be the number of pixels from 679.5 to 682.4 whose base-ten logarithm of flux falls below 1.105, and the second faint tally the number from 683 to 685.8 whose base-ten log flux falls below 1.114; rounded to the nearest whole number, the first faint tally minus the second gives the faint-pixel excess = 4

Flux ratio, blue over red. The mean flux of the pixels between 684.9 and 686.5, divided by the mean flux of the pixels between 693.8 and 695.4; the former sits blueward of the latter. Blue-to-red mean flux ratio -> 0.91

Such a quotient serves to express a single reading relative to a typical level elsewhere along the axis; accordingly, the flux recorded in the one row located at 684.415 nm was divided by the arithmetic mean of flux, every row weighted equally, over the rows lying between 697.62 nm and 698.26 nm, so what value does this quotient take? 1.11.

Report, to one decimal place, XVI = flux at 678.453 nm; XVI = 11.2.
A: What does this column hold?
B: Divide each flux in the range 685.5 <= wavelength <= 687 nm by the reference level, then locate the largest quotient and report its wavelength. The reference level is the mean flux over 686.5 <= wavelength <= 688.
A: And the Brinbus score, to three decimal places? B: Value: 686.941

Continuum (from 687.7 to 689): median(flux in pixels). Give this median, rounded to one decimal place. 12.5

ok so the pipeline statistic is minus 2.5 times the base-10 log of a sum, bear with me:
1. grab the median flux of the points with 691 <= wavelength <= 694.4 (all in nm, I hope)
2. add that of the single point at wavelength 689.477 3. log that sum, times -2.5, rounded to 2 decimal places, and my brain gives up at -3.54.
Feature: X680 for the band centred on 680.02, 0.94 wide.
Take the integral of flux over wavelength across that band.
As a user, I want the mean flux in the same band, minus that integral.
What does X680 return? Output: 0.70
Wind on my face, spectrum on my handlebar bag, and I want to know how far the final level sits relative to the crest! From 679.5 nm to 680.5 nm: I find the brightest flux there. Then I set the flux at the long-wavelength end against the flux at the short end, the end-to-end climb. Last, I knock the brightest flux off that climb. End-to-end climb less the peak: -12.9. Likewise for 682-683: -12.2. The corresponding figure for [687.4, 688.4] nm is -12.6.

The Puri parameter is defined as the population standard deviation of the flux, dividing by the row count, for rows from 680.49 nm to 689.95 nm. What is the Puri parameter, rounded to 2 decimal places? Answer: 1.13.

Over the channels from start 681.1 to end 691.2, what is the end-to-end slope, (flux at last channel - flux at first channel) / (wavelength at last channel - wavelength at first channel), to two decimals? 0.32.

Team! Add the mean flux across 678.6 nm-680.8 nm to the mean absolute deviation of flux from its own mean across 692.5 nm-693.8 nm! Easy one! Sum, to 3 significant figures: 12.9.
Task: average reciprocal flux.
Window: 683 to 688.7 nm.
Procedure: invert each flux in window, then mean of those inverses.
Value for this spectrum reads 0.0792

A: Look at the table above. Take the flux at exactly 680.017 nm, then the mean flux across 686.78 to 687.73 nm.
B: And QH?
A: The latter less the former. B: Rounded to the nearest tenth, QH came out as 3.7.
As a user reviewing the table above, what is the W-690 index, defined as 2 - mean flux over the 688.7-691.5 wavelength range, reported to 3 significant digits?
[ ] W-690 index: -11.0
